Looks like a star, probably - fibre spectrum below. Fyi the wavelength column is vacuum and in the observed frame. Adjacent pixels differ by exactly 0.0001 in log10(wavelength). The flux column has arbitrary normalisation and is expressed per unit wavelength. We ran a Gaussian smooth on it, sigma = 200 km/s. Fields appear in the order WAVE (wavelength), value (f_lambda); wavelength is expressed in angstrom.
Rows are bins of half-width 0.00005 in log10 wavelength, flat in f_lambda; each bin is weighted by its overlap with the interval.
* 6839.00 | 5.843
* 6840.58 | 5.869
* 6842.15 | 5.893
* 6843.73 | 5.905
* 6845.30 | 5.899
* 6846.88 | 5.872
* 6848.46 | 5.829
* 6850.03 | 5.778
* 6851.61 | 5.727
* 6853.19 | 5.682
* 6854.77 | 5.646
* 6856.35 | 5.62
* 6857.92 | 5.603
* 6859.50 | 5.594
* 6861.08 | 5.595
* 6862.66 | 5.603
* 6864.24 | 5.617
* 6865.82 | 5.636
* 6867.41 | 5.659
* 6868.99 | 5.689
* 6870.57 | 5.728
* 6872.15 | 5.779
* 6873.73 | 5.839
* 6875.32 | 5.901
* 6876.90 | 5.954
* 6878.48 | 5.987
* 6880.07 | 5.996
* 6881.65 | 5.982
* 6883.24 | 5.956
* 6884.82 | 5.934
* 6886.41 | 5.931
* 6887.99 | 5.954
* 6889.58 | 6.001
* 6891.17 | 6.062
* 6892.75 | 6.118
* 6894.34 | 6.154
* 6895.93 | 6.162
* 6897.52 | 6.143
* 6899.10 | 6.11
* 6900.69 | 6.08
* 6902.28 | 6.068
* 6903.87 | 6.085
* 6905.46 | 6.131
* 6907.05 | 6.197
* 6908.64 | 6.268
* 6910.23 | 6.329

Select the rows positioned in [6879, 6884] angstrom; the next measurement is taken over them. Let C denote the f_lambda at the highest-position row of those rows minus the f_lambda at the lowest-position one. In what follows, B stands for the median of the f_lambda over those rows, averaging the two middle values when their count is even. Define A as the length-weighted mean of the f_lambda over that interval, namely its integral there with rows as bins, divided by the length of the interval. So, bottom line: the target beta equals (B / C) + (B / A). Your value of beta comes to -149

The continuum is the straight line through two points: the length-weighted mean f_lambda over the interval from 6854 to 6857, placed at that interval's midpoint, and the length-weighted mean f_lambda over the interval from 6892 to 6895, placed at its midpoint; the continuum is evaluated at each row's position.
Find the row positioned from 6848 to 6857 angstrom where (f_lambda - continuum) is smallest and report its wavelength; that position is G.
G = 6856.35 angstrom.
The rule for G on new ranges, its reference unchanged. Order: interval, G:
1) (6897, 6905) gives 6903.87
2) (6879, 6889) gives 6886.41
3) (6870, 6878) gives 6870.57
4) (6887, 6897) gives 6887.99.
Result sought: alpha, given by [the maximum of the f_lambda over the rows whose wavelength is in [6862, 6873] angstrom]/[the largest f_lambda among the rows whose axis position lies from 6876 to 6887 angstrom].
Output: 0.96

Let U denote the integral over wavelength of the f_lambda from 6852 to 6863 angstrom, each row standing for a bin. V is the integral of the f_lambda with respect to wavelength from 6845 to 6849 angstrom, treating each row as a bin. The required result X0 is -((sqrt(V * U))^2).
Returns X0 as -1449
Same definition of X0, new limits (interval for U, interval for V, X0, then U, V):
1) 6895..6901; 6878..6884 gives -1318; 37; 36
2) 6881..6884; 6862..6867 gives -502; 18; 28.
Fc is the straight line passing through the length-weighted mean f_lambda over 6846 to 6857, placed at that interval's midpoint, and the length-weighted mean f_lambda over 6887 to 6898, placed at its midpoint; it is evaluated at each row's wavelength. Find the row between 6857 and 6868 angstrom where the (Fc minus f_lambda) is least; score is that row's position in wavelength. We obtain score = 6857.92 angstrom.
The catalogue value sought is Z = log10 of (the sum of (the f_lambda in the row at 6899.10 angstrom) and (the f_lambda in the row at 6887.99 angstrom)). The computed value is 1.08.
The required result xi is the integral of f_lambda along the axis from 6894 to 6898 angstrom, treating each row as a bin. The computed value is 25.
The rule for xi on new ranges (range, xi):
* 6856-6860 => 22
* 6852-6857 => 28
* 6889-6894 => 30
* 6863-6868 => 28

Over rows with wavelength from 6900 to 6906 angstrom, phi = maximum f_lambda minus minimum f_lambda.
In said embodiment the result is 0.06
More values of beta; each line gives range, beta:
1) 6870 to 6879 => 24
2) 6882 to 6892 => 57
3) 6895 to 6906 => -196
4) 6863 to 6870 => 79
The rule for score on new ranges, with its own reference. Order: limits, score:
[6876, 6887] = 6878.48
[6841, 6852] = 6842.15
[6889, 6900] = 6894.34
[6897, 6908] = 6897.52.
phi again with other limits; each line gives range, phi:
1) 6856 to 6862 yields 0.03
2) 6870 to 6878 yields 0.23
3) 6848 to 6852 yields 0.10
